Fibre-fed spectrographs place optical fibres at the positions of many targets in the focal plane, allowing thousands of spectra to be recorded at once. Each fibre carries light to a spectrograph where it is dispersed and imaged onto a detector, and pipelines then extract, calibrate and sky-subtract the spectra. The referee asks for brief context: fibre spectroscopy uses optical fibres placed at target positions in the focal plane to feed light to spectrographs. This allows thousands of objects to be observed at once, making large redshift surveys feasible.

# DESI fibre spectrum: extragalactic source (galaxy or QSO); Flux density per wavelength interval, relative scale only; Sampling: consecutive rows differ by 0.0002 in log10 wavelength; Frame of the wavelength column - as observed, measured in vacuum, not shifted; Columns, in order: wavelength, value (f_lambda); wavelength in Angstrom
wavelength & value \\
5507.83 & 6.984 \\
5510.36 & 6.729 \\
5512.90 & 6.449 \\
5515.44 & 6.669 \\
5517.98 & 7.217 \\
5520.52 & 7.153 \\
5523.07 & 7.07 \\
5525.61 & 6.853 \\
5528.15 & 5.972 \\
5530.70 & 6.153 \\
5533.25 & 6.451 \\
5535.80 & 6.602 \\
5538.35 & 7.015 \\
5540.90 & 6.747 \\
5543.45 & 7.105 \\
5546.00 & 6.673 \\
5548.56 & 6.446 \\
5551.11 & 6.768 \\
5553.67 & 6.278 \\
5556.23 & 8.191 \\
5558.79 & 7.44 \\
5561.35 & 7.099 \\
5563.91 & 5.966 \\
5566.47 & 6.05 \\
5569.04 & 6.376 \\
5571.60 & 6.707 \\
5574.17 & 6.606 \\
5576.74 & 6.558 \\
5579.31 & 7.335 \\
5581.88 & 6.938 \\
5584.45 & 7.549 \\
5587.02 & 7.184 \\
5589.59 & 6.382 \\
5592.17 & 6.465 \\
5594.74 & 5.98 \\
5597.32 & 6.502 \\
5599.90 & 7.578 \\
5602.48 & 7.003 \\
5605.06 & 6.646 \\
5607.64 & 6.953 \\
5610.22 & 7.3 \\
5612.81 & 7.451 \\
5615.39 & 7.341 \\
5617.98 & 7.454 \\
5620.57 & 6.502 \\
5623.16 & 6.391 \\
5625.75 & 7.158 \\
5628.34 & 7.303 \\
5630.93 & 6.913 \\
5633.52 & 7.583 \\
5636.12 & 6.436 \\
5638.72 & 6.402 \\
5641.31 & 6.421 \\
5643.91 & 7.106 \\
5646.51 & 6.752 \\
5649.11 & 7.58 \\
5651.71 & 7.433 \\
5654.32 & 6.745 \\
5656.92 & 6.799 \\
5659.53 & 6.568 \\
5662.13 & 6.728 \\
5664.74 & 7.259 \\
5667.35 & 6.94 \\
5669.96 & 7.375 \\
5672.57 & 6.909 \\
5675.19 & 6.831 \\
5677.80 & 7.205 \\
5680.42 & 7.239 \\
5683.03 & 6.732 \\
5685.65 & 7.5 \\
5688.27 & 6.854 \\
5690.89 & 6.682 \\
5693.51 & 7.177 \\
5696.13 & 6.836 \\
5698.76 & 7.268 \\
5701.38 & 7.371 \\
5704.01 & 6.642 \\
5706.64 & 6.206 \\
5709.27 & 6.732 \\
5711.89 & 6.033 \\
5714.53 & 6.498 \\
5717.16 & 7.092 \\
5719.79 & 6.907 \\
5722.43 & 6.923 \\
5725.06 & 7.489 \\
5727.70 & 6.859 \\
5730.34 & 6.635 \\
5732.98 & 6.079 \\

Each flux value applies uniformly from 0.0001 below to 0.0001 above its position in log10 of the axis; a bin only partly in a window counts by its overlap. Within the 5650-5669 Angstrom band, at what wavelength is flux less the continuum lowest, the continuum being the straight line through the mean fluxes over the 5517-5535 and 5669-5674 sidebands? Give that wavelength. 5659.53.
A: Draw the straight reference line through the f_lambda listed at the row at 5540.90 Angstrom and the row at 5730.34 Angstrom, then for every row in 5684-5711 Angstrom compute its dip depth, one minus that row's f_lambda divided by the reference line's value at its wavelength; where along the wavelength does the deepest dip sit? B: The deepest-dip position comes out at 5706.64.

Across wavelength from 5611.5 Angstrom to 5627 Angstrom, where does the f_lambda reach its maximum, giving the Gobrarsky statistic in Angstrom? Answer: 5617.98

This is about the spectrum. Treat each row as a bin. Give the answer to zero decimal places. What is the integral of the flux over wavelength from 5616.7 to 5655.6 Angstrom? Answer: 270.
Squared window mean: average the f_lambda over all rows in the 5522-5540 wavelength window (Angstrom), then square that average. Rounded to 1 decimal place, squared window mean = 43.4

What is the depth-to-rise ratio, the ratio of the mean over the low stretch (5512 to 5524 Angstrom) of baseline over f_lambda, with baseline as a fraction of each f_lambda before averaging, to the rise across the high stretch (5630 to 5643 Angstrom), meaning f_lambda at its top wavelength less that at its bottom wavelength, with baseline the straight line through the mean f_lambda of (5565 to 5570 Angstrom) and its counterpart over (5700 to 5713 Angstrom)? -1.8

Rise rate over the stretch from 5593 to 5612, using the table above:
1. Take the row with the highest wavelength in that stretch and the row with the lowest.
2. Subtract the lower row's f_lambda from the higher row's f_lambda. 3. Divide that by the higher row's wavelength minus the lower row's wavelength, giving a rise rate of 0.09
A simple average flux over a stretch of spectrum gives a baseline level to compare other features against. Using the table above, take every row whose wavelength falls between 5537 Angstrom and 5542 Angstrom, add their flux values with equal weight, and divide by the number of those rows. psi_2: 6.88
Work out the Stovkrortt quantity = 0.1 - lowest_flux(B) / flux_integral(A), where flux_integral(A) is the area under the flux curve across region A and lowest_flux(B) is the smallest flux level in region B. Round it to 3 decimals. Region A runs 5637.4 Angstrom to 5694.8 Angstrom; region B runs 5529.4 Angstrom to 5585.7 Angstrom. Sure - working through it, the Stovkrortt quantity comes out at 0.085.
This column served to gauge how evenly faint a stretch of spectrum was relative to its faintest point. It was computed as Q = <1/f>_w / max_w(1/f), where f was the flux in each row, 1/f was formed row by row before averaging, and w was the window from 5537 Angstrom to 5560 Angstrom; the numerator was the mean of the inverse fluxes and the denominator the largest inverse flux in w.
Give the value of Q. 0.907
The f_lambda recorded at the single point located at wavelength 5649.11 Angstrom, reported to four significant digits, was 7.580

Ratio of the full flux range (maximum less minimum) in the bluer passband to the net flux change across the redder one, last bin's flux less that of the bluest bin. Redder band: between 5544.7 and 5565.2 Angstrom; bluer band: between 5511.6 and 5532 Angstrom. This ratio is -2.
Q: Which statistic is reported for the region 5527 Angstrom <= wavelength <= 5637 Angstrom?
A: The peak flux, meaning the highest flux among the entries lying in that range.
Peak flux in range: 8.191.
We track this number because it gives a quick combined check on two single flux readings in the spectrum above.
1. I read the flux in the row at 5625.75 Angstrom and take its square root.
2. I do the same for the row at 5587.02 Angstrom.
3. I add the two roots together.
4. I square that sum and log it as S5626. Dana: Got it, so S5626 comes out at 28.7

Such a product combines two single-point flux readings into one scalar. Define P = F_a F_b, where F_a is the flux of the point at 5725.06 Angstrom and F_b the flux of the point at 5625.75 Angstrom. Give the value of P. 54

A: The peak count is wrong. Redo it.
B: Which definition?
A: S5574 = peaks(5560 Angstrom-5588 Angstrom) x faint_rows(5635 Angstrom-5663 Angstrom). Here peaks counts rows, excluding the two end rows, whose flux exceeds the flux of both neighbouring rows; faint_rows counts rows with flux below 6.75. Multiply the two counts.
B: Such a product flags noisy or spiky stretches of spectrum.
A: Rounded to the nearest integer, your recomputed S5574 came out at 18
